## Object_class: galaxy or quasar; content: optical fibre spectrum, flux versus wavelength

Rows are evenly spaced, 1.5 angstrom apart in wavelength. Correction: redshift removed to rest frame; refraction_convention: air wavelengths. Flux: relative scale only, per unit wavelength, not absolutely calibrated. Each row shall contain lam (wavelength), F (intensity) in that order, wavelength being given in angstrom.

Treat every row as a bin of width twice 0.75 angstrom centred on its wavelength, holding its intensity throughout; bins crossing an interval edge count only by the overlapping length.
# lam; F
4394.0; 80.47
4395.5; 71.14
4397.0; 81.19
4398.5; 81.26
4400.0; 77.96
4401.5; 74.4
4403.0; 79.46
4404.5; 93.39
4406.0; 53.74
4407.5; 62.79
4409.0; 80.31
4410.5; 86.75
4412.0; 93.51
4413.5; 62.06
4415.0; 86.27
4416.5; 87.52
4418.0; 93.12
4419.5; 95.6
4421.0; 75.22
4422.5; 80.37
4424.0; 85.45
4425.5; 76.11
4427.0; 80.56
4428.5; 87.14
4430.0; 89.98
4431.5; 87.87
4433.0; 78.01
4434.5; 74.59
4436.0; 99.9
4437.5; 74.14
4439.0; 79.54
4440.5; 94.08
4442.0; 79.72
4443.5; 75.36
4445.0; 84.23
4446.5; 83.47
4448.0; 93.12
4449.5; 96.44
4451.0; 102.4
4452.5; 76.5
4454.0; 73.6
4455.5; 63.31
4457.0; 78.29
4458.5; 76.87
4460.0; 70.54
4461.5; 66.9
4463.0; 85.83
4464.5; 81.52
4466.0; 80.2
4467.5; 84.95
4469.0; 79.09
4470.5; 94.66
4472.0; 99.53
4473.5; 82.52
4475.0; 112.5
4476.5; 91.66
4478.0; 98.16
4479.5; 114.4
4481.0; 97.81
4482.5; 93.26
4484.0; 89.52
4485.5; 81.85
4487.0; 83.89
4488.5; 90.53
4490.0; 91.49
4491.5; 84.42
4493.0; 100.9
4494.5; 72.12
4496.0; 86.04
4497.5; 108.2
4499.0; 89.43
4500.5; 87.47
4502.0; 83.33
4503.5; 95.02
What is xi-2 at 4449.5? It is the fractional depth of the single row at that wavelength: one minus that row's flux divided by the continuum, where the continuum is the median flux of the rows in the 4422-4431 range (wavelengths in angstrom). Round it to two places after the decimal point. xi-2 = -0.16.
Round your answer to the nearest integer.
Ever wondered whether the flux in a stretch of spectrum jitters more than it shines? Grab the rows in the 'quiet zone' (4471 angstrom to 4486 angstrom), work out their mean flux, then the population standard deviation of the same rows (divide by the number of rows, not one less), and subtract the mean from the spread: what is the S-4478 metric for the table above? -86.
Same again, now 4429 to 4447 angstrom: -76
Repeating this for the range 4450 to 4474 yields -71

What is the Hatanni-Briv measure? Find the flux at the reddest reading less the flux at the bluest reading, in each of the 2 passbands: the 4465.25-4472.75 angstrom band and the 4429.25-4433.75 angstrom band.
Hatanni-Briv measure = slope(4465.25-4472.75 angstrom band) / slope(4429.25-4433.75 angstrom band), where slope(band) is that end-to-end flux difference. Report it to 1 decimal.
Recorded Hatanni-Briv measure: -1.6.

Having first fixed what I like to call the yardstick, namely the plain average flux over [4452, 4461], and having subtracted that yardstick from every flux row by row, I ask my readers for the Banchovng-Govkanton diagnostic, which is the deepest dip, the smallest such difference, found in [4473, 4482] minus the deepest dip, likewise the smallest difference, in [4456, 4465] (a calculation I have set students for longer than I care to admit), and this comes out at 16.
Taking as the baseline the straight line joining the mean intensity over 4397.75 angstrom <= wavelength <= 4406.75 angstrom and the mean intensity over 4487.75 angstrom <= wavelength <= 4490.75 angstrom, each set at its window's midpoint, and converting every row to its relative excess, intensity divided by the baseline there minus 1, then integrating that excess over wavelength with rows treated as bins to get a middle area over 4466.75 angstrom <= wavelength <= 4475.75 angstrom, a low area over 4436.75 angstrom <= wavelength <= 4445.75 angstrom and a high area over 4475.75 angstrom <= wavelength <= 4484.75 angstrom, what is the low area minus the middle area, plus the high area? 0.17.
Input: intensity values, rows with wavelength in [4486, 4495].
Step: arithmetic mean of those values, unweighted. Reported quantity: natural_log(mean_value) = 4.47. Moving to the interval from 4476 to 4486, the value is 4.56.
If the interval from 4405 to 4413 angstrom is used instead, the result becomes 4.32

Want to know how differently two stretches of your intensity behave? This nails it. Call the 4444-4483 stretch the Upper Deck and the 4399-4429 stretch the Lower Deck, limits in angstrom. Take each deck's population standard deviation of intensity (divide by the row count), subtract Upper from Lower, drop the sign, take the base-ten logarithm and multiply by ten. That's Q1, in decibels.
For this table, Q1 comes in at 2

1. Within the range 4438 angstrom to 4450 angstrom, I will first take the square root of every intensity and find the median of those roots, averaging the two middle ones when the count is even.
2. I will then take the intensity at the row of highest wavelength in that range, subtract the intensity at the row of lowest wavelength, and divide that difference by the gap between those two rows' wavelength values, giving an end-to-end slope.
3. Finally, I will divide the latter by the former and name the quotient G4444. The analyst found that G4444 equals 0.18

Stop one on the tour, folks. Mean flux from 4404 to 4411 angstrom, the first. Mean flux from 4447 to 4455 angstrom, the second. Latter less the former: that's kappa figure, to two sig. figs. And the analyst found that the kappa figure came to 13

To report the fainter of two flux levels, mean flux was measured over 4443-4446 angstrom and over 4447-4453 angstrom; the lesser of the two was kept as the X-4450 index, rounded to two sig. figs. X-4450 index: 80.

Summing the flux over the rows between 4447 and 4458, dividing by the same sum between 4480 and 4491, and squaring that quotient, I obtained 0.86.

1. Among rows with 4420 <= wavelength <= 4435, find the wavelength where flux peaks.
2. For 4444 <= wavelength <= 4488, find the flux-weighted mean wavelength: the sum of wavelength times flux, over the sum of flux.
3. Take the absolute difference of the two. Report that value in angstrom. 36.6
